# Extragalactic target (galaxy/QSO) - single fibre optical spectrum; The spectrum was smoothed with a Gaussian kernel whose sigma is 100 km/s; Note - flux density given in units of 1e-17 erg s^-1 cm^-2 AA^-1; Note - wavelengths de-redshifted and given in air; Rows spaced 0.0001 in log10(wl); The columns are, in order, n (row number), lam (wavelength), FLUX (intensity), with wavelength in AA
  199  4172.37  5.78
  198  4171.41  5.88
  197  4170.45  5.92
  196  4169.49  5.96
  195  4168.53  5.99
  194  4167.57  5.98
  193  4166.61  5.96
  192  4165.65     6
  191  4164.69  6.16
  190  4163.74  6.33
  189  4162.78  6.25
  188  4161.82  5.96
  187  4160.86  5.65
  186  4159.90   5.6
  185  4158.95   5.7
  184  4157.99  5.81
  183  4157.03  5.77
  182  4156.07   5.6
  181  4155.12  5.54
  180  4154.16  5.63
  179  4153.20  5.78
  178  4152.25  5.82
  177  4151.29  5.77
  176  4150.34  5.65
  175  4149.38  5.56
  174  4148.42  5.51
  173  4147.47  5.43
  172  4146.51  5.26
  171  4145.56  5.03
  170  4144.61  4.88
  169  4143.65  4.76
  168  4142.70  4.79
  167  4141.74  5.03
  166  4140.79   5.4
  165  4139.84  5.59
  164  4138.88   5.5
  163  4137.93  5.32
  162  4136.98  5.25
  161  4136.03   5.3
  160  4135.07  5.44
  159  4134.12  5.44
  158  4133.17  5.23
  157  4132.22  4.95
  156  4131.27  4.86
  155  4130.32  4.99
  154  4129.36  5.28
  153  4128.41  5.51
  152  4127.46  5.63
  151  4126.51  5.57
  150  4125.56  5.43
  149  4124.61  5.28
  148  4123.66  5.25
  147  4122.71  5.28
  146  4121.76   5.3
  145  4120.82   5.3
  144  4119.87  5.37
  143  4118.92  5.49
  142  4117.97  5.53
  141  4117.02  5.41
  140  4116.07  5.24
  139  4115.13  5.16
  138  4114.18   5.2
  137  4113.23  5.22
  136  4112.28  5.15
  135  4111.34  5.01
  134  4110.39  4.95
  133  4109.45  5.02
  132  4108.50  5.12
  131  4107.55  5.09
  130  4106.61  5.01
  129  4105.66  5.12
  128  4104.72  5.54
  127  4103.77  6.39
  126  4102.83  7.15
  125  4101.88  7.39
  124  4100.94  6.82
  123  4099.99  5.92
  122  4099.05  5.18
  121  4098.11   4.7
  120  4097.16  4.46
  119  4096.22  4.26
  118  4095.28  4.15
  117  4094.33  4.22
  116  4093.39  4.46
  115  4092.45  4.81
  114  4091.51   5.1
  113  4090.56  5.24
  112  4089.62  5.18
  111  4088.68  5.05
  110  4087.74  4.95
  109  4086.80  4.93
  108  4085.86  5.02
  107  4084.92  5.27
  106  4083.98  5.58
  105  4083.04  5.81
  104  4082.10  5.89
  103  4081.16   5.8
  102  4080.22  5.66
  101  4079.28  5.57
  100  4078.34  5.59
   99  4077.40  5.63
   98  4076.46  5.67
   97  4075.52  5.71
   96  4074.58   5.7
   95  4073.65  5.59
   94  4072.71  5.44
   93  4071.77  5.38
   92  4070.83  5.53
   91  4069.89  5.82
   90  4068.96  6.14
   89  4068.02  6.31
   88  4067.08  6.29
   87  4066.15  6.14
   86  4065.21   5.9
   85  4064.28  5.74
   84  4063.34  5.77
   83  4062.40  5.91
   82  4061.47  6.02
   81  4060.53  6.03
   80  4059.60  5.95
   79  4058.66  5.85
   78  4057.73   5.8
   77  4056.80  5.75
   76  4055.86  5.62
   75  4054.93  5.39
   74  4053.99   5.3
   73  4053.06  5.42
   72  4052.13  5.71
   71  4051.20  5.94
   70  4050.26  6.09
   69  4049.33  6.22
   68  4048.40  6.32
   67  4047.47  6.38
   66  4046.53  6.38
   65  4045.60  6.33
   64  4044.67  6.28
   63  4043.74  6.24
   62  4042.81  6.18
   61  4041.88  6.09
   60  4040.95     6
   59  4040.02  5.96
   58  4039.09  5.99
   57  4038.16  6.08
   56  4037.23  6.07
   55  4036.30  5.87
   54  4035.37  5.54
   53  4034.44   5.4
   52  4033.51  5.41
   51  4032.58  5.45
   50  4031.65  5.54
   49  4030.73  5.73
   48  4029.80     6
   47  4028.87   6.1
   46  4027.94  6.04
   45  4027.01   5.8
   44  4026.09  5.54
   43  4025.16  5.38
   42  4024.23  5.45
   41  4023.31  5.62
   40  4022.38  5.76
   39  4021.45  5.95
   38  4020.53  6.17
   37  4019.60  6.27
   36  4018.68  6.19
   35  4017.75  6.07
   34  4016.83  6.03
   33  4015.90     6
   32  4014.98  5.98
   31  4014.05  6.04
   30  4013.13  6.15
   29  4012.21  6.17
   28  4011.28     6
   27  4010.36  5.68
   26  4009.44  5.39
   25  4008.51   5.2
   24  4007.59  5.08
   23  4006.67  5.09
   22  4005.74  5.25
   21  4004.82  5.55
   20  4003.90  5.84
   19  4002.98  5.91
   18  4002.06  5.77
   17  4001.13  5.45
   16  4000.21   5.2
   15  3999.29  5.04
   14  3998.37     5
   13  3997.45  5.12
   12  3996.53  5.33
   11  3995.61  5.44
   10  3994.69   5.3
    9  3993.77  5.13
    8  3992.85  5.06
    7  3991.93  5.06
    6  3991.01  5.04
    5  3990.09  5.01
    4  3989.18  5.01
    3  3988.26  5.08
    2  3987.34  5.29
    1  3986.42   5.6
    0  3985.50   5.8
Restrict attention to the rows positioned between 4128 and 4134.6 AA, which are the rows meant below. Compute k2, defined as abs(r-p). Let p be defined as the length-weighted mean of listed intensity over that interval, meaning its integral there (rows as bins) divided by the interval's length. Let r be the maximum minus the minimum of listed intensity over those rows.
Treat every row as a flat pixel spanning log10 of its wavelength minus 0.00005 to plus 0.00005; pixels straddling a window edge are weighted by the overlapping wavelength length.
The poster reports 4.53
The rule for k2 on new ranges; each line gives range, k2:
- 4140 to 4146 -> 4.38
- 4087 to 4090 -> 4.82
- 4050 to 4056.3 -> 4.83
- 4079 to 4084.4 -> 5.40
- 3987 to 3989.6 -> 4.83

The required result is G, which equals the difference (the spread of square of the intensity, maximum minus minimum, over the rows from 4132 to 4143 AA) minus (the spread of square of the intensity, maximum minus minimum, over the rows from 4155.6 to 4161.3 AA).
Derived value 6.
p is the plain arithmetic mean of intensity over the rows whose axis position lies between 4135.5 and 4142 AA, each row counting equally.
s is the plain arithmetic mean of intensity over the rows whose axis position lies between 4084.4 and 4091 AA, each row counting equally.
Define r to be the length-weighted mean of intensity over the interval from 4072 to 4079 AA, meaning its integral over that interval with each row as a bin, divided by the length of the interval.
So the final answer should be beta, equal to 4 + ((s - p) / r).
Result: 3.96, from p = 5.3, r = 5.6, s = 5.1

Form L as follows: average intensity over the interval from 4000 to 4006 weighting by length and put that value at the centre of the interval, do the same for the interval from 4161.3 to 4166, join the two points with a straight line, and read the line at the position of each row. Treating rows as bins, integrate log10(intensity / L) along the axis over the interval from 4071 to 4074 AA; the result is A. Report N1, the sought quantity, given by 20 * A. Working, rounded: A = -0.08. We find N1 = -2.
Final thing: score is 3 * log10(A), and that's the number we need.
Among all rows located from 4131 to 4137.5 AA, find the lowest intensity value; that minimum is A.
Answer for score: 2.06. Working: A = 4.86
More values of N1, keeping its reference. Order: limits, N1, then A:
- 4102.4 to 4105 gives 2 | 0.08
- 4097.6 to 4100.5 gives -3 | -0.15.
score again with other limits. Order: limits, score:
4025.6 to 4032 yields 2.23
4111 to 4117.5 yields 2.10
